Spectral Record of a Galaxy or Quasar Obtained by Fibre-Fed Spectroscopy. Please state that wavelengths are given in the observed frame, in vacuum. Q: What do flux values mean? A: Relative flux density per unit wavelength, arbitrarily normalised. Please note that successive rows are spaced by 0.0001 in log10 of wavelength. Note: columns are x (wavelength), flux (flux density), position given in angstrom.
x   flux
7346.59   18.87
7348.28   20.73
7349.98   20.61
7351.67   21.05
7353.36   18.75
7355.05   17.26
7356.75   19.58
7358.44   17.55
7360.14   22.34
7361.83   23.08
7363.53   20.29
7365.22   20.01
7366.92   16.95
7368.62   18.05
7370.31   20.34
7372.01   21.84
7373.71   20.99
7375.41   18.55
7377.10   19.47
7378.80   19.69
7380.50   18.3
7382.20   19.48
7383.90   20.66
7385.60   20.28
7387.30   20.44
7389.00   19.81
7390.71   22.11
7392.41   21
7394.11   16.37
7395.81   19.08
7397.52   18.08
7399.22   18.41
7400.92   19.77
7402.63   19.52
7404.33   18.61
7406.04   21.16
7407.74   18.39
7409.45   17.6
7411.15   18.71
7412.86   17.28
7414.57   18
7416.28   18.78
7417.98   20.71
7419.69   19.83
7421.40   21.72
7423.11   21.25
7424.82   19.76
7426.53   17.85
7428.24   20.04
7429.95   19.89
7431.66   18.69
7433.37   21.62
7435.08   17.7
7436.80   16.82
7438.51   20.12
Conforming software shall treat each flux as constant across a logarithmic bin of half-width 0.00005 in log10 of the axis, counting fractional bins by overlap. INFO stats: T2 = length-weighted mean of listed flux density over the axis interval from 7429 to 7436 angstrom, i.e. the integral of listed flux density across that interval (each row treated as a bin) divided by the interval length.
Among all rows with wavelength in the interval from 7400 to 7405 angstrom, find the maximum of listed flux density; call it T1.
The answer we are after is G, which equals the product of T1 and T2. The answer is 385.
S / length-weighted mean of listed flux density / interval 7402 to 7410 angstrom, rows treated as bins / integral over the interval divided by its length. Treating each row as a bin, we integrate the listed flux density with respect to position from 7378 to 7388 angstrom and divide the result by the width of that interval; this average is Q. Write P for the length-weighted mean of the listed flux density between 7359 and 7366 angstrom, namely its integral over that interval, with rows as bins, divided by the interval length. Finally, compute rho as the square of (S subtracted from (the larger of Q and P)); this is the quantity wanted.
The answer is 4.77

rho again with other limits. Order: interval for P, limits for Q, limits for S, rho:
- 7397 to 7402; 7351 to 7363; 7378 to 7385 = 0.14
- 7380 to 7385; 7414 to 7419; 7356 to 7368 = 0.11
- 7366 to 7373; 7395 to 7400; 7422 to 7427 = 0.29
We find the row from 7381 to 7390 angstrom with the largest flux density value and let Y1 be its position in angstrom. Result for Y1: 7383.90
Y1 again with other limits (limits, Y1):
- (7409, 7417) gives 7416.28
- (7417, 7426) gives 7421.40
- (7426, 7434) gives 7433.37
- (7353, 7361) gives 7360.14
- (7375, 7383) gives 7378.80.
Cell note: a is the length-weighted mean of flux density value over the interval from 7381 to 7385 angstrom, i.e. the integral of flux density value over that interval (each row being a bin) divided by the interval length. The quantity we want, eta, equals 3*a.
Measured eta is 59.8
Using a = 19.9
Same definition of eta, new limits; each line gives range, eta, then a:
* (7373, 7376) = 59.4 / 19.8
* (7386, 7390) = 60.5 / 20.2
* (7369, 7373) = 62.2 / 20.7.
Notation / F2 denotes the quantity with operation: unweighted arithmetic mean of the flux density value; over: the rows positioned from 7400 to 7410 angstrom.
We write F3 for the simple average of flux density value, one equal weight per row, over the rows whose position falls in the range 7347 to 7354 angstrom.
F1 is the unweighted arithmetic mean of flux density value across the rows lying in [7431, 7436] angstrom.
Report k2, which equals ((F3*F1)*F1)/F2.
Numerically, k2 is 396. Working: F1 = 19.3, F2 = 19.2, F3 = 20.3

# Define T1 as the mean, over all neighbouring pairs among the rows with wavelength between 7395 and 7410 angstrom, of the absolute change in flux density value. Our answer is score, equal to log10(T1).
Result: 0.10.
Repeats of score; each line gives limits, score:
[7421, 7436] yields 0.25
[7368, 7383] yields 0.13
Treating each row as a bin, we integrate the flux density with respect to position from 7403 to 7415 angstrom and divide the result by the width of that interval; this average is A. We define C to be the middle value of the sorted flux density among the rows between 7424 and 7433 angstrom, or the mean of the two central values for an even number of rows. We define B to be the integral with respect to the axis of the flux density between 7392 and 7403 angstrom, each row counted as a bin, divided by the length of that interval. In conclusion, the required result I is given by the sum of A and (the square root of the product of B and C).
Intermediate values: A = 18.6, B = 18.8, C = 19.8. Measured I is 37.9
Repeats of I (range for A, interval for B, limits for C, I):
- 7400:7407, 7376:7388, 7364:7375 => 39.7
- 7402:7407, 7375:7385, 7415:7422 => 39.6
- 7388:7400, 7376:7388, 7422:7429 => 39.1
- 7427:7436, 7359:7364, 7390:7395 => 40.9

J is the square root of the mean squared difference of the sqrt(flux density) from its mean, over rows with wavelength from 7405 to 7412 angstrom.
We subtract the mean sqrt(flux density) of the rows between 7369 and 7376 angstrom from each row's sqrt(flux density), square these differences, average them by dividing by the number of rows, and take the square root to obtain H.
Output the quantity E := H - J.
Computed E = -0.016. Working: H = 0.13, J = 0.15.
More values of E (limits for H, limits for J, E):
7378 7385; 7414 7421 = -0.022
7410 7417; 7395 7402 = -0.003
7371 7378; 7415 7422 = 0.022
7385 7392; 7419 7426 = 0.000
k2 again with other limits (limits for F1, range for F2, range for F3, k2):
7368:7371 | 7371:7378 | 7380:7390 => 361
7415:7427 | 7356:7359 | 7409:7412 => 391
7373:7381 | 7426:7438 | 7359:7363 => 451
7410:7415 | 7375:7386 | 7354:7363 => 332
